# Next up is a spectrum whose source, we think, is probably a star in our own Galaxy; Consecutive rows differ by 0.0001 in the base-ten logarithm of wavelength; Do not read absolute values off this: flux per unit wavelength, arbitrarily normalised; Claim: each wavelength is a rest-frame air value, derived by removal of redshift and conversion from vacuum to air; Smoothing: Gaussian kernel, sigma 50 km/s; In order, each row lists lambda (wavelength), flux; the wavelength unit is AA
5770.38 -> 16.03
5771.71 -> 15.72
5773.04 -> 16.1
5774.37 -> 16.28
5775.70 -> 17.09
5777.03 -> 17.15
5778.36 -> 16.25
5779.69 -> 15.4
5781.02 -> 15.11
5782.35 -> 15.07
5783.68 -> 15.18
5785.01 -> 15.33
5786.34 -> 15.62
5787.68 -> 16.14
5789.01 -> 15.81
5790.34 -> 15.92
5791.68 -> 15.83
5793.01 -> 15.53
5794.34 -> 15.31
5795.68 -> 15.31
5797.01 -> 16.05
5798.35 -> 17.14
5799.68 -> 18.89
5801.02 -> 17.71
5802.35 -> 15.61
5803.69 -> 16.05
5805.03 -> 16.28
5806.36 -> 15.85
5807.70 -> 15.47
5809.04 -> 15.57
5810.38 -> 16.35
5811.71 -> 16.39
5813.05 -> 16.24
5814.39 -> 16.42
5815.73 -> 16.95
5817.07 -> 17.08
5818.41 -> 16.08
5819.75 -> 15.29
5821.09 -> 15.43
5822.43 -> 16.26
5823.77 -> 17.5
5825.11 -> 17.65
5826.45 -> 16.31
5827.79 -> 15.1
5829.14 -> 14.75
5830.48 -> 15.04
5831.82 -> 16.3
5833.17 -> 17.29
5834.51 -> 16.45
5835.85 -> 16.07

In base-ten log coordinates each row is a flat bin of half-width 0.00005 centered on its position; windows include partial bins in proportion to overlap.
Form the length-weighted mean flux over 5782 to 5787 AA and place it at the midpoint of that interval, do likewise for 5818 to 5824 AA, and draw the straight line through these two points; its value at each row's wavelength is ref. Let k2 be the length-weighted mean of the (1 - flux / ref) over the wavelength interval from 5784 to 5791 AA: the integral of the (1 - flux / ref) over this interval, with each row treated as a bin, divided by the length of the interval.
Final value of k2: -0.023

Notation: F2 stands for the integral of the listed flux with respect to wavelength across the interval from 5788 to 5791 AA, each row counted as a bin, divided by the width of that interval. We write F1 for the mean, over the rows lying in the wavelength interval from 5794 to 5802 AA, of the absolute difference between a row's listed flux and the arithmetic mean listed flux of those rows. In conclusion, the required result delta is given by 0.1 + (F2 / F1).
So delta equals 14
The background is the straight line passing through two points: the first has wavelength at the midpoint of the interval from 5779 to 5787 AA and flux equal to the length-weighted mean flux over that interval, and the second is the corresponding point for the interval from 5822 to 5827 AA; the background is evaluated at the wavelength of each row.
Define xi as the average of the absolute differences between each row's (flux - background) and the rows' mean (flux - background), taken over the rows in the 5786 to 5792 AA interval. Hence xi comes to 0.13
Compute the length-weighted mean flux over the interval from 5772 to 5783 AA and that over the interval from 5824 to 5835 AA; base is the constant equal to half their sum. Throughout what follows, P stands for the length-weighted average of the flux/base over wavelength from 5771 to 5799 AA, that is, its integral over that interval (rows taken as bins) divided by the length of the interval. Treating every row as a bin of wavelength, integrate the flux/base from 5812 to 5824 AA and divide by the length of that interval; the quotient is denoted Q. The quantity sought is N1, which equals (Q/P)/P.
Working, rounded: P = 0.99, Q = 1.01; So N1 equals 1.04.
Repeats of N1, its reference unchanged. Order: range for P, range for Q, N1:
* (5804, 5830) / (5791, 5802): 1.02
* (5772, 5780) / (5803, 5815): 0.96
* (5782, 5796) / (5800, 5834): 1.08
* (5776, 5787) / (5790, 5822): 1.06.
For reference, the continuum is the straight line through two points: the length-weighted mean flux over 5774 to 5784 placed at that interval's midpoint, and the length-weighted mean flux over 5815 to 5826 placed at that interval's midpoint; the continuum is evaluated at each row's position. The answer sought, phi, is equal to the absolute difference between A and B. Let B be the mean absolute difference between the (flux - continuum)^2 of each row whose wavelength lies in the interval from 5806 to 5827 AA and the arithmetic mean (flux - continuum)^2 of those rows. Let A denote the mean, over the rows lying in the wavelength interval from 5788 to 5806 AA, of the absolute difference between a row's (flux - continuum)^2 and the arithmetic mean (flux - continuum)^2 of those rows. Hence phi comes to 0.68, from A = 1.1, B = 0.4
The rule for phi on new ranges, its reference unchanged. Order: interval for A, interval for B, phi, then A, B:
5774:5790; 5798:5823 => 0.48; 0.4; 0.9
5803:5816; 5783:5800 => 0.72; 0.2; 0.9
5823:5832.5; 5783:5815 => 0.43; 1.1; 0.7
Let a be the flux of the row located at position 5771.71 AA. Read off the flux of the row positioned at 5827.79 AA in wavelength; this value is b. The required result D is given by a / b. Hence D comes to 1.04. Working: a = 15.72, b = 15.1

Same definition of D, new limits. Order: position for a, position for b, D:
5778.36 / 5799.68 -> 0.86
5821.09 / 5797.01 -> 0.96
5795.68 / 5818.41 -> 0.95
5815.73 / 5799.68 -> 0.90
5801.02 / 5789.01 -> 1.12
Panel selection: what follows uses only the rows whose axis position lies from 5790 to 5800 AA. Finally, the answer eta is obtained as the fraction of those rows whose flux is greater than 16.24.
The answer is 0.25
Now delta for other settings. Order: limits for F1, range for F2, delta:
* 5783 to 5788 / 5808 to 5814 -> 52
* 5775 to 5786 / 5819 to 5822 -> 21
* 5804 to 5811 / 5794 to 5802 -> 51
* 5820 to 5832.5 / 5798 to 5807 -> 20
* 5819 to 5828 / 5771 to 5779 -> 20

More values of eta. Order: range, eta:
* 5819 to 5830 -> 0.50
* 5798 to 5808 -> 0.50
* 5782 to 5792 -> 0.00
